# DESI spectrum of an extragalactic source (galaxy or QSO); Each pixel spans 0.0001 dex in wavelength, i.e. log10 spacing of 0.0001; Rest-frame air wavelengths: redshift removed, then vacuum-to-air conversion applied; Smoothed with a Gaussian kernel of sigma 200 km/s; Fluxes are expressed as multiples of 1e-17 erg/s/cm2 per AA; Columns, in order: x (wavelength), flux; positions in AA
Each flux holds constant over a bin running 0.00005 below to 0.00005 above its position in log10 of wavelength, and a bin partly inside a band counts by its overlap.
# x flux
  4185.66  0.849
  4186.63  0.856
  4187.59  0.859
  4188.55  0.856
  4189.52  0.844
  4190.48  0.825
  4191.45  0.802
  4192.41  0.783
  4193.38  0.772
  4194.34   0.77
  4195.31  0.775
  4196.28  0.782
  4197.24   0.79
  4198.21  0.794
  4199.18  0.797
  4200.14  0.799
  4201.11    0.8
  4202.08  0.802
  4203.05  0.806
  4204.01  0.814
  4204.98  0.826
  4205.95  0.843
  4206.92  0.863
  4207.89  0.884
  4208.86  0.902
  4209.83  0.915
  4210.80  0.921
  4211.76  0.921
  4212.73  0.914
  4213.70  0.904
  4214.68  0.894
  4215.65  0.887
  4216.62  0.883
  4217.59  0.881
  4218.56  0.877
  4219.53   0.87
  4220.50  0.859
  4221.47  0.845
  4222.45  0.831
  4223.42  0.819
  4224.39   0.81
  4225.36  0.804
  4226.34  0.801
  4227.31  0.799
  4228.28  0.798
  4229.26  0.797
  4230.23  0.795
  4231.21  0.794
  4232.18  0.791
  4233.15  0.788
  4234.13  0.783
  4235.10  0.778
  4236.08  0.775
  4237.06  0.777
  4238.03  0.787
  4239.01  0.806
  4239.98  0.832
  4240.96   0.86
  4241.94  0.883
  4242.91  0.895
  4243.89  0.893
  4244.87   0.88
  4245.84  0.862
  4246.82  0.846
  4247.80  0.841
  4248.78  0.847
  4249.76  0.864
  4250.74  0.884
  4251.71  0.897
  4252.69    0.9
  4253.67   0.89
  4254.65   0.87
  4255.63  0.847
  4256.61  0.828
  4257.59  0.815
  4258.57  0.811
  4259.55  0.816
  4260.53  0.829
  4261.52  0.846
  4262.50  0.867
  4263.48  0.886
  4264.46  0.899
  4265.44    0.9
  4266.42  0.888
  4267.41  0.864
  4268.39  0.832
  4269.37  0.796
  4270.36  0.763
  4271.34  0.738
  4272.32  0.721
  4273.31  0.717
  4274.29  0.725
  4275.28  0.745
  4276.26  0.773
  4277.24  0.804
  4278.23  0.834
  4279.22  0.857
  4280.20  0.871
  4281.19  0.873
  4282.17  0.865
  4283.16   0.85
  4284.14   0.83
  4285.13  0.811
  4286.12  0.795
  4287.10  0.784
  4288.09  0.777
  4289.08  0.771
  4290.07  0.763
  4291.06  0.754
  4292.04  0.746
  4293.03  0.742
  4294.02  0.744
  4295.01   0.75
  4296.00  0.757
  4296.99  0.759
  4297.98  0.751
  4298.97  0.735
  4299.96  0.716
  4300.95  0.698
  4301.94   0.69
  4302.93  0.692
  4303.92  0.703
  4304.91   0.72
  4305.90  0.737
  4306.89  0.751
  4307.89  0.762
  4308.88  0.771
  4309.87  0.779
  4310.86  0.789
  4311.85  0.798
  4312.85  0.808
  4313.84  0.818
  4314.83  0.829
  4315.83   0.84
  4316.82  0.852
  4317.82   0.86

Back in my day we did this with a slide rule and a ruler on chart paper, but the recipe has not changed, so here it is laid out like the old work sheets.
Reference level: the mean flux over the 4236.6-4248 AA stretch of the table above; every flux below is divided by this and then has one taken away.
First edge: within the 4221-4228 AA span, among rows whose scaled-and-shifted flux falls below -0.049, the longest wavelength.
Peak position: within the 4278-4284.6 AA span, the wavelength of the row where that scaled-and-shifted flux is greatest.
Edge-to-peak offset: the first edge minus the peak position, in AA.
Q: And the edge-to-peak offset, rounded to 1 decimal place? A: -53.9 AA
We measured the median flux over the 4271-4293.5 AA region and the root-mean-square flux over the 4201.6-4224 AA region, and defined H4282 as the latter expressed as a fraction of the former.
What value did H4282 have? 1.12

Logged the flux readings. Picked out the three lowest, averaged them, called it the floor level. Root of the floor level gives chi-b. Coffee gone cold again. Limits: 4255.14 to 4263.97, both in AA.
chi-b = 0.90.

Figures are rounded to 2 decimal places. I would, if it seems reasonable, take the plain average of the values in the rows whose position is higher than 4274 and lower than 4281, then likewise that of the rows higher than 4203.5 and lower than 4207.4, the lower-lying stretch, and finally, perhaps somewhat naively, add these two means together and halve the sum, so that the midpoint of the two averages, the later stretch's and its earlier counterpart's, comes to 0.82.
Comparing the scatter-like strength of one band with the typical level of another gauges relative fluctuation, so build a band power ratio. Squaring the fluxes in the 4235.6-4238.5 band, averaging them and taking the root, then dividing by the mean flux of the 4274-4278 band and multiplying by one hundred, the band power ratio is 102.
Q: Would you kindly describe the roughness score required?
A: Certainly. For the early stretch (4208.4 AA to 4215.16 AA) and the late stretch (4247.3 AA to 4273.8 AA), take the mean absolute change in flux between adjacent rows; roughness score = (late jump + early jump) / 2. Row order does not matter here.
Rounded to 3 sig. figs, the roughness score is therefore 0.0119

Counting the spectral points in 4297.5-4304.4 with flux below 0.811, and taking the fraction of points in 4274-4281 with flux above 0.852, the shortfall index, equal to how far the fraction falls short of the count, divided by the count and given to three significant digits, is 0.959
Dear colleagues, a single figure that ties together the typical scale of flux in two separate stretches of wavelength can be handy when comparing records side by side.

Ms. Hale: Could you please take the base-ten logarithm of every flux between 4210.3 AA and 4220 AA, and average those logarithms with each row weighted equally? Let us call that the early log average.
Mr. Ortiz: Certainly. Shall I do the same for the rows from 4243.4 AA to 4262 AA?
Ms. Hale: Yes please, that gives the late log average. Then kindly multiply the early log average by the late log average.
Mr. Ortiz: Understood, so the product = 0.0033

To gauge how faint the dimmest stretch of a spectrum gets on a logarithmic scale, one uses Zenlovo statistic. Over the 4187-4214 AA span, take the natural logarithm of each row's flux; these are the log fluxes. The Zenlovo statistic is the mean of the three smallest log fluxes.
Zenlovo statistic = -0.26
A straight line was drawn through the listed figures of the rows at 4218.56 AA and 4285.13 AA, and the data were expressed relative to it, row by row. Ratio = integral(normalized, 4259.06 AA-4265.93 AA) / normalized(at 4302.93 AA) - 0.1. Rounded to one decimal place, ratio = 8.1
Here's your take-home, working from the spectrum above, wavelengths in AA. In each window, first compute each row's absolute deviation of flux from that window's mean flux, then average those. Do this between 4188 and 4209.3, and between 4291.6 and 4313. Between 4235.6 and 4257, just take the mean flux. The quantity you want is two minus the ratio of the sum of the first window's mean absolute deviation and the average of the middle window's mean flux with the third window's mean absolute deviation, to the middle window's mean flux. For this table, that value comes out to 1.45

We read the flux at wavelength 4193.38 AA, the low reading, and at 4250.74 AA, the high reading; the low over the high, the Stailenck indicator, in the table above 0.87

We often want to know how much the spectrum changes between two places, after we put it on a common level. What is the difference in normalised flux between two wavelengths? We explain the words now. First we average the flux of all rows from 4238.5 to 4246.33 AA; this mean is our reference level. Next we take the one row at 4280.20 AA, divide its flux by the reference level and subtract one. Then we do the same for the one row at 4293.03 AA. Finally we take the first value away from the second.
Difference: -0.15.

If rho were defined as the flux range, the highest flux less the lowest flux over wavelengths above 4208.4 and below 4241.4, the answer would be 0.146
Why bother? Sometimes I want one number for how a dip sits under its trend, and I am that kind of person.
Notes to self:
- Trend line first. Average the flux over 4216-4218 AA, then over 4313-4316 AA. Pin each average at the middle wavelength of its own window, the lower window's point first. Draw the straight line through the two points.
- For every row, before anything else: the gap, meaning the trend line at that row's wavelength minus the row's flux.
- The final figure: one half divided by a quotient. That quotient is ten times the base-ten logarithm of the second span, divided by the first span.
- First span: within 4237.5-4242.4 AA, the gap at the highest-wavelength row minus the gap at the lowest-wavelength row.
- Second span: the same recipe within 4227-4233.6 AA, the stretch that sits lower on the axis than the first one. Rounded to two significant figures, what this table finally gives 0.0023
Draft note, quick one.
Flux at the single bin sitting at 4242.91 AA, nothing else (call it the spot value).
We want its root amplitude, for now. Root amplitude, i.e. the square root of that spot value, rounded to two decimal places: 0.95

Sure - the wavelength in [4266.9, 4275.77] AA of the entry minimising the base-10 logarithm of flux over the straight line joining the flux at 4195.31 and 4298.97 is 4273.31 AA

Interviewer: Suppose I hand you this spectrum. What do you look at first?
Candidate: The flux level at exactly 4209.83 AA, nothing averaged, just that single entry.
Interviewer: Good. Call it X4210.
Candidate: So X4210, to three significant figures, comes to 0.915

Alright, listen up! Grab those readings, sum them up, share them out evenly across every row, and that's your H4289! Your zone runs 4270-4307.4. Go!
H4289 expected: 0.766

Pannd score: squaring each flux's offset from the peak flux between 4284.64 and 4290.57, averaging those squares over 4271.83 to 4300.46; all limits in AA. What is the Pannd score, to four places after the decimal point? 0.0033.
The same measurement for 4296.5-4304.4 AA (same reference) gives 0.0093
